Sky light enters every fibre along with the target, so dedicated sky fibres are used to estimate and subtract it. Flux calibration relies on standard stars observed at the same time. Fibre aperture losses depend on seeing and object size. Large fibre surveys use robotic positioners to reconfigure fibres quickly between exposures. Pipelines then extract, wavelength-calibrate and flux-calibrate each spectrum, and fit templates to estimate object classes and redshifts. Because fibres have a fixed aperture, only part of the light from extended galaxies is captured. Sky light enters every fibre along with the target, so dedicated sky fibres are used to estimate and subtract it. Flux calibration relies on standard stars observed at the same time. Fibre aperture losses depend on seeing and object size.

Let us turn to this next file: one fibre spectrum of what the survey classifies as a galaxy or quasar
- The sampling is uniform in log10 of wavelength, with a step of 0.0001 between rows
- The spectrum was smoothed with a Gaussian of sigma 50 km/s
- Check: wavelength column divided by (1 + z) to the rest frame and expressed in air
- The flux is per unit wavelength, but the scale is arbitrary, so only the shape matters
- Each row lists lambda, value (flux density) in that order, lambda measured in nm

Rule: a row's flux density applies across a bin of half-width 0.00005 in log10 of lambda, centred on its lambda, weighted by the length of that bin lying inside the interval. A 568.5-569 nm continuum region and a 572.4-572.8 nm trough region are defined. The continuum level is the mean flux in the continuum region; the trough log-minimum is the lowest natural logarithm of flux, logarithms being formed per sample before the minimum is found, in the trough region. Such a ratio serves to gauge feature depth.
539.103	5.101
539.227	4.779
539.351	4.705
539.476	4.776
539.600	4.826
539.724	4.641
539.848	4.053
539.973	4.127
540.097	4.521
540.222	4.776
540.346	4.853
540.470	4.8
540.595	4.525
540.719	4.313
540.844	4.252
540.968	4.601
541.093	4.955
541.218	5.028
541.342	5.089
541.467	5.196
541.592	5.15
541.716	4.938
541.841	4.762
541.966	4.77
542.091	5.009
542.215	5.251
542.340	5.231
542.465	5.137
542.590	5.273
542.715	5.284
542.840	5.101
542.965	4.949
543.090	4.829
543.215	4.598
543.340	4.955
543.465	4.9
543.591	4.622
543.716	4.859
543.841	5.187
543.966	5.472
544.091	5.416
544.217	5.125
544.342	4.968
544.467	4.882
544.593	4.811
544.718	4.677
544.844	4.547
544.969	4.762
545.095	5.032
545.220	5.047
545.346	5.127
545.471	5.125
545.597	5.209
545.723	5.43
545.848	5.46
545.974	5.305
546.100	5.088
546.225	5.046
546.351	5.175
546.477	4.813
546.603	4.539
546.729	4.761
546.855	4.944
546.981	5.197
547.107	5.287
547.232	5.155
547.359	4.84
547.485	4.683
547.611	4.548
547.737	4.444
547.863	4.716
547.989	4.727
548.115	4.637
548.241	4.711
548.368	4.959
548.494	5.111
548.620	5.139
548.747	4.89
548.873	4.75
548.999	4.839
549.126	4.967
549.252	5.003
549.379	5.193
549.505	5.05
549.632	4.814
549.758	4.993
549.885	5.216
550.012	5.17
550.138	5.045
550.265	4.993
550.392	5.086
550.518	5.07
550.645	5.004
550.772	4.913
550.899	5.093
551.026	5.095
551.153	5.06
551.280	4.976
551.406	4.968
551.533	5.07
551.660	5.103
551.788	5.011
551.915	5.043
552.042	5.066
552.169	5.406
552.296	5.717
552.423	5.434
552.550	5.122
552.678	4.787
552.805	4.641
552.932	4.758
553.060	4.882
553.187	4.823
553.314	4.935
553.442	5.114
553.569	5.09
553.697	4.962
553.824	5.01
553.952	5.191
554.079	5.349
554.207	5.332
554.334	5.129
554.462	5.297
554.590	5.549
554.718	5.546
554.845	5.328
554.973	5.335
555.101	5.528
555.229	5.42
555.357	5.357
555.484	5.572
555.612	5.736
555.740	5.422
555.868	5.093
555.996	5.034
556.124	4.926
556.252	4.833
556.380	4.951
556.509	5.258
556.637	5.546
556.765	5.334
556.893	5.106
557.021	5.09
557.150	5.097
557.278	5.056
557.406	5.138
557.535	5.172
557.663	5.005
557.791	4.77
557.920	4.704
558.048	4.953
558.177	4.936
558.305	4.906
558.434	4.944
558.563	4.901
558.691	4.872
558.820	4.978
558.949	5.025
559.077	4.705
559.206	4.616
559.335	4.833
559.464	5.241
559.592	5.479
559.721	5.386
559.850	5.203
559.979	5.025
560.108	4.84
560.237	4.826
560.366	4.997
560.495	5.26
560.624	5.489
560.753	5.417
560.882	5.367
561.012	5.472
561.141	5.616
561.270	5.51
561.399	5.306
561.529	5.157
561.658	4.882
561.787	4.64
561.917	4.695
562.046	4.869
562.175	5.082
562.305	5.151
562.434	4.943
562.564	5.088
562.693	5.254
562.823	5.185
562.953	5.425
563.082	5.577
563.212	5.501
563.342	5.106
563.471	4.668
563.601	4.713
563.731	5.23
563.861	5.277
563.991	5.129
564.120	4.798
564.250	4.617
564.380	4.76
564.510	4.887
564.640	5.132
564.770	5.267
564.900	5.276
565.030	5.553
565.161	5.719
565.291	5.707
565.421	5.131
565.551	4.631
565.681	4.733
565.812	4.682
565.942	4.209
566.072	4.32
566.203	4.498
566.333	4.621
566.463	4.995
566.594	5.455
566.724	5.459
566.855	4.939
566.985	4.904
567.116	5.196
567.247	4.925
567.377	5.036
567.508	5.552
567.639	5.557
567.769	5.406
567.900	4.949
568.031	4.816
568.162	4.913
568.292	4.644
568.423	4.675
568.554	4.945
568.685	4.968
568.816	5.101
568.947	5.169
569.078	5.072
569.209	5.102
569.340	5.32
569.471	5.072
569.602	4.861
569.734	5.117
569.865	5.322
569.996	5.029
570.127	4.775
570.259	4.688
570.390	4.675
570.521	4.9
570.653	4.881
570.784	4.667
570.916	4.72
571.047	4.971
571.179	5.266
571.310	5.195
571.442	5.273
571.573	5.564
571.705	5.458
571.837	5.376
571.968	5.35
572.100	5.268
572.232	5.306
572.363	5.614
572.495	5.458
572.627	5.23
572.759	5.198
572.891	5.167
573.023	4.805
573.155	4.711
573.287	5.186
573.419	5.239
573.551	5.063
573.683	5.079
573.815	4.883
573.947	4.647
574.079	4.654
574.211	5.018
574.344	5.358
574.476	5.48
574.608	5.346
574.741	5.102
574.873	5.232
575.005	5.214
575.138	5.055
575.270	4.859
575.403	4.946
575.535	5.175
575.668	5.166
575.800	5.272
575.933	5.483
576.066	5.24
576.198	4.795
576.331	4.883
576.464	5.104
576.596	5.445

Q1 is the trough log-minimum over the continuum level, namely 0.327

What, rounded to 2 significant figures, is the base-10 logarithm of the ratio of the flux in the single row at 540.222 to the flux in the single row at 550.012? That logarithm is -0.034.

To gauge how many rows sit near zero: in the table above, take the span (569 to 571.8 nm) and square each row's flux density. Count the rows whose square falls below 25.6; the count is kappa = 10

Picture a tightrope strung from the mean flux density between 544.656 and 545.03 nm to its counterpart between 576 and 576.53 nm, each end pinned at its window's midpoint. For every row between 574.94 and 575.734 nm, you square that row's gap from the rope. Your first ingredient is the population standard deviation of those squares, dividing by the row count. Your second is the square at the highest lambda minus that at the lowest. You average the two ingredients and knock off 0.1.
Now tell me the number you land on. -0.10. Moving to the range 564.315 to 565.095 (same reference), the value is 0.19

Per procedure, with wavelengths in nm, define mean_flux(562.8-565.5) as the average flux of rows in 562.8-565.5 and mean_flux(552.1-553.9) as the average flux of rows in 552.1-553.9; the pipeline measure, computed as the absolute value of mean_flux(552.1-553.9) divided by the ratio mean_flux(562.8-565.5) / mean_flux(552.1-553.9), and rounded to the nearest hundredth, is 4.93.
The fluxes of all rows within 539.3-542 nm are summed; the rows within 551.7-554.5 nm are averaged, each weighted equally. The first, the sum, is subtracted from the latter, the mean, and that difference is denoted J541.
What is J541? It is -99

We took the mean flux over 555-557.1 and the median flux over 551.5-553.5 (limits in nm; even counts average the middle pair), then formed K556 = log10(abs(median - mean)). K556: -0.68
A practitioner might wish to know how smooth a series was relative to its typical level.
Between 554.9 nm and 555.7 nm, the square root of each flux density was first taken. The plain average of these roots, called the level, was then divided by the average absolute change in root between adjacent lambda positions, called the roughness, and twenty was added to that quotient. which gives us 94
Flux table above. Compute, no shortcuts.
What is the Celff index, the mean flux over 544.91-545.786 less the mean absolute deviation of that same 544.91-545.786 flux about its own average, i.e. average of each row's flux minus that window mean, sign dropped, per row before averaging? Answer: 4.97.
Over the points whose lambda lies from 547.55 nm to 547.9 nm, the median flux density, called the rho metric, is 4.55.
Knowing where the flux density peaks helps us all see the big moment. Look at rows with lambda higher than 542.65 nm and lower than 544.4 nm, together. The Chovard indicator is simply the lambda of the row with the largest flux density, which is 543.966 nm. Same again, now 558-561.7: 561.141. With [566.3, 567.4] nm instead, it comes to 566.724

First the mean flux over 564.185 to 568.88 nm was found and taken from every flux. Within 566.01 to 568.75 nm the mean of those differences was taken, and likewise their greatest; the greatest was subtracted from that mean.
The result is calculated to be -0.57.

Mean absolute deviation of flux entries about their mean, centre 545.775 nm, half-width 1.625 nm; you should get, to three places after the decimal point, 0.200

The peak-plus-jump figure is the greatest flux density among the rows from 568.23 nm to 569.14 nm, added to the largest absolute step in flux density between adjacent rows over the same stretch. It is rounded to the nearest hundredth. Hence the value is 5.44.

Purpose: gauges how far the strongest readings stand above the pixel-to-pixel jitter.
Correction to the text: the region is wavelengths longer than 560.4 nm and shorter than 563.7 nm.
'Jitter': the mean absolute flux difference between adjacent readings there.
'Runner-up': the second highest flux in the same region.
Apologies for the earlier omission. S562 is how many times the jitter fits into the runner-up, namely 33.3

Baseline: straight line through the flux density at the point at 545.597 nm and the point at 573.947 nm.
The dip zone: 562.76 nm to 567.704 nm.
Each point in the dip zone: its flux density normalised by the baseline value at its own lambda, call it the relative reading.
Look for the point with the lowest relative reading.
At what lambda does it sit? 565.942 nm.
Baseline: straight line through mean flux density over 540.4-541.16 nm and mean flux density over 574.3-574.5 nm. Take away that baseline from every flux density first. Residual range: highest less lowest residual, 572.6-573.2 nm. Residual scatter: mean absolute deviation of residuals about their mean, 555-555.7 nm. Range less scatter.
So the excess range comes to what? 0.43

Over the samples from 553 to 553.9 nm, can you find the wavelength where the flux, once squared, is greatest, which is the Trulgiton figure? 553.442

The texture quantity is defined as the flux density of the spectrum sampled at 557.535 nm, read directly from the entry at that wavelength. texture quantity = 5.172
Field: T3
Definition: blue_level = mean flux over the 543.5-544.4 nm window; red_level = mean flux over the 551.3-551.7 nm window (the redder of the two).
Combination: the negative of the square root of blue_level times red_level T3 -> -5.07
